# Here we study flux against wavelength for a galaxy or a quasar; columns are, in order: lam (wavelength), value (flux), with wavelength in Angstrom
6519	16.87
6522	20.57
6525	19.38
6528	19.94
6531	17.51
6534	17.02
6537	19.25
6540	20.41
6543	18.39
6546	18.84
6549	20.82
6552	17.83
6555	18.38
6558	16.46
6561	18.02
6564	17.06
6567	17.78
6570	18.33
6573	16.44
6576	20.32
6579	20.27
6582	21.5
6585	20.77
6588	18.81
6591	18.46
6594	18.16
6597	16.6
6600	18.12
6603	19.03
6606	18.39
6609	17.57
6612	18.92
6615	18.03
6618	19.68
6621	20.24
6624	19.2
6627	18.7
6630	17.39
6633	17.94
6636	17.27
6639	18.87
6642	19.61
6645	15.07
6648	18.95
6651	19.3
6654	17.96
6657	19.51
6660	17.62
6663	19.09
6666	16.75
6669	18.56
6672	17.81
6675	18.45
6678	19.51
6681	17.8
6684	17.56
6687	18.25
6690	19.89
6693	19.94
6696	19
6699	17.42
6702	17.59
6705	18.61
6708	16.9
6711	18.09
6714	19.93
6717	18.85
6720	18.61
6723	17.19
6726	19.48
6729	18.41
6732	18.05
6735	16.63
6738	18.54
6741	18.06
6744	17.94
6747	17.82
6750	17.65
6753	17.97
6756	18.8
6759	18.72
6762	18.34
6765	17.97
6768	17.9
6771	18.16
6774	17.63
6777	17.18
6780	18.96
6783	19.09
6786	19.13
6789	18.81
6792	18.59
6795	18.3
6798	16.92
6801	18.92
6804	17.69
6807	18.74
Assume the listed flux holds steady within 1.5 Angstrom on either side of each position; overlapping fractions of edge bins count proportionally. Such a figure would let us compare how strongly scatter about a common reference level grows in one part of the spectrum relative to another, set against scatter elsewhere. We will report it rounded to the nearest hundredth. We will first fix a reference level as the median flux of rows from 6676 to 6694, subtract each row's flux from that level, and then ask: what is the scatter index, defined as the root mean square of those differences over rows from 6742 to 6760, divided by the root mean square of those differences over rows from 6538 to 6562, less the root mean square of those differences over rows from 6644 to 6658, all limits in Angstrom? -1.15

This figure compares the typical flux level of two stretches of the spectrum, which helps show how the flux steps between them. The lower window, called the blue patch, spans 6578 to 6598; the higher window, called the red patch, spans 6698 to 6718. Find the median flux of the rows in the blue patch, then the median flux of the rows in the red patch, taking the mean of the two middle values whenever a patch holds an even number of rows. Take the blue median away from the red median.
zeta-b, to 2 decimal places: -0.72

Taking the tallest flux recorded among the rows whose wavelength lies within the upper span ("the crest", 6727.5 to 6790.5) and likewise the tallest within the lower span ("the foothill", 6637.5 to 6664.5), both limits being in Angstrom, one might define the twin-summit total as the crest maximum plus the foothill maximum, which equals 38.7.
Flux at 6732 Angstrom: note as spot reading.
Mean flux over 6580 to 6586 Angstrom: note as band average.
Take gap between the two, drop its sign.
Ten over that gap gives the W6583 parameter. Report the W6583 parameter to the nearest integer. 3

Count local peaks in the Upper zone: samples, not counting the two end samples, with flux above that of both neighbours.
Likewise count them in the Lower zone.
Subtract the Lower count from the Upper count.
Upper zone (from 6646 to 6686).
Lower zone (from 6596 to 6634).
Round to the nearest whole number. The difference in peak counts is 2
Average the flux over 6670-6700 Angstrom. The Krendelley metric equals 18.6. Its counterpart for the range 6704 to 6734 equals 18.4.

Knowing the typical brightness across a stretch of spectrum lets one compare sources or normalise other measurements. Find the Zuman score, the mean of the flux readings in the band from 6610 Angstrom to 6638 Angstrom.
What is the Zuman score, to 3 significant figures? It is 18.6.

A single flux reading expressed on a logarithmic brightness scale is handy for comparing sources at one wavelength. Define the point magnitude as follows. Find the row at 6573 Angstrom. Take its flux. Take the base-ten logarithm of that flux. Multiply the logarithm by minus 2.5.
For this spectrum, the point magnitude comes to -3.04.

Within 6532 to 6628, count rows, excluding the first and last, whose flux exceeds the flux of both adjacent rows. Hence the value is 10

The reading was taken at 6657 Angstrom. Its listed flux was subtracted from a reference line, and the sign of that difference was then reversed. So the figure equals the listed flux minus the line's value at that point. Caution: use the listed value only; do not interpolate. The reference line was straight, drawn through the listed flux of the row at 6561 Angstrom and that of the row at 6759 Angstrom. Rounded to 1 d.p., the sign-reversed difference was 1.2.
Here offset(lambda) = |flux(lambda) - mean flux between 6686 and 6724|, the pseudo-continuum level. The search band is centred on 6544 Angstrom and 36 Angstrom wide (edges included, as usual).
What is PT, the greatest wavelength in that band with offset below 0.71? 6561 Angstrom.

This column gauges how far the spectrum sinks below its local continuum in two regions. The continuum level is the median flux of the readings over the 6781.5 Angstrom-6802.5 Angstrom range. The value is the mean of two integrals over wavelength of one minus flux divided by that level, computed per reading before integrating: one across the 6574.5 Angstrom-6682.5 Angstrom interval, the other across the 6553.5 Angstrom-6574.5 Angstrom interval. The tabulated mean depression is 1.3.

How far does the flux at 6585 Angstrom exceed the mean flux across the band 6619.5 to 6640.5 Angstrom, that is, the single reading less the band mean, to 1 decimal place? 2.3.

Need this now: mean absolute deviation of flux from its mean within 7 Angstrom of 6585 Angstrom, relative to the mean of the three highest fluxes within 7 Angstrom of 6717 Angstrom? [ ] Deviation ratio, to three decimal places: 0.055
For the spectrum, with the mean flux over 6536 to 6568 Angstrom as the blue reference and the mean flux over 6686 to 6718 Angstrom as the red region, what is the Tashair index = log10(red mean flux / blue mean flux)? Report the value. 0.003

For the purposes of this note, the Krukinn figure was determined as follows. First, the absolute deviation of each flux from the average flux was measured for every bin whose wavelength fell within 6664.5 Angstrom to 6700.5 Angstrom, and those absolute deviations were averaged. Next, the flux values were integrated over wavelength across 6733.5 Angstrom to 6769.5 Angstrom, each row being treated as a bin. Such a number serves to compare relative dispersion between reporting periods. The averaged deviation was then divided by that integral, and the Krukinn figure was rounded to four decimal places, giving 0.0013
